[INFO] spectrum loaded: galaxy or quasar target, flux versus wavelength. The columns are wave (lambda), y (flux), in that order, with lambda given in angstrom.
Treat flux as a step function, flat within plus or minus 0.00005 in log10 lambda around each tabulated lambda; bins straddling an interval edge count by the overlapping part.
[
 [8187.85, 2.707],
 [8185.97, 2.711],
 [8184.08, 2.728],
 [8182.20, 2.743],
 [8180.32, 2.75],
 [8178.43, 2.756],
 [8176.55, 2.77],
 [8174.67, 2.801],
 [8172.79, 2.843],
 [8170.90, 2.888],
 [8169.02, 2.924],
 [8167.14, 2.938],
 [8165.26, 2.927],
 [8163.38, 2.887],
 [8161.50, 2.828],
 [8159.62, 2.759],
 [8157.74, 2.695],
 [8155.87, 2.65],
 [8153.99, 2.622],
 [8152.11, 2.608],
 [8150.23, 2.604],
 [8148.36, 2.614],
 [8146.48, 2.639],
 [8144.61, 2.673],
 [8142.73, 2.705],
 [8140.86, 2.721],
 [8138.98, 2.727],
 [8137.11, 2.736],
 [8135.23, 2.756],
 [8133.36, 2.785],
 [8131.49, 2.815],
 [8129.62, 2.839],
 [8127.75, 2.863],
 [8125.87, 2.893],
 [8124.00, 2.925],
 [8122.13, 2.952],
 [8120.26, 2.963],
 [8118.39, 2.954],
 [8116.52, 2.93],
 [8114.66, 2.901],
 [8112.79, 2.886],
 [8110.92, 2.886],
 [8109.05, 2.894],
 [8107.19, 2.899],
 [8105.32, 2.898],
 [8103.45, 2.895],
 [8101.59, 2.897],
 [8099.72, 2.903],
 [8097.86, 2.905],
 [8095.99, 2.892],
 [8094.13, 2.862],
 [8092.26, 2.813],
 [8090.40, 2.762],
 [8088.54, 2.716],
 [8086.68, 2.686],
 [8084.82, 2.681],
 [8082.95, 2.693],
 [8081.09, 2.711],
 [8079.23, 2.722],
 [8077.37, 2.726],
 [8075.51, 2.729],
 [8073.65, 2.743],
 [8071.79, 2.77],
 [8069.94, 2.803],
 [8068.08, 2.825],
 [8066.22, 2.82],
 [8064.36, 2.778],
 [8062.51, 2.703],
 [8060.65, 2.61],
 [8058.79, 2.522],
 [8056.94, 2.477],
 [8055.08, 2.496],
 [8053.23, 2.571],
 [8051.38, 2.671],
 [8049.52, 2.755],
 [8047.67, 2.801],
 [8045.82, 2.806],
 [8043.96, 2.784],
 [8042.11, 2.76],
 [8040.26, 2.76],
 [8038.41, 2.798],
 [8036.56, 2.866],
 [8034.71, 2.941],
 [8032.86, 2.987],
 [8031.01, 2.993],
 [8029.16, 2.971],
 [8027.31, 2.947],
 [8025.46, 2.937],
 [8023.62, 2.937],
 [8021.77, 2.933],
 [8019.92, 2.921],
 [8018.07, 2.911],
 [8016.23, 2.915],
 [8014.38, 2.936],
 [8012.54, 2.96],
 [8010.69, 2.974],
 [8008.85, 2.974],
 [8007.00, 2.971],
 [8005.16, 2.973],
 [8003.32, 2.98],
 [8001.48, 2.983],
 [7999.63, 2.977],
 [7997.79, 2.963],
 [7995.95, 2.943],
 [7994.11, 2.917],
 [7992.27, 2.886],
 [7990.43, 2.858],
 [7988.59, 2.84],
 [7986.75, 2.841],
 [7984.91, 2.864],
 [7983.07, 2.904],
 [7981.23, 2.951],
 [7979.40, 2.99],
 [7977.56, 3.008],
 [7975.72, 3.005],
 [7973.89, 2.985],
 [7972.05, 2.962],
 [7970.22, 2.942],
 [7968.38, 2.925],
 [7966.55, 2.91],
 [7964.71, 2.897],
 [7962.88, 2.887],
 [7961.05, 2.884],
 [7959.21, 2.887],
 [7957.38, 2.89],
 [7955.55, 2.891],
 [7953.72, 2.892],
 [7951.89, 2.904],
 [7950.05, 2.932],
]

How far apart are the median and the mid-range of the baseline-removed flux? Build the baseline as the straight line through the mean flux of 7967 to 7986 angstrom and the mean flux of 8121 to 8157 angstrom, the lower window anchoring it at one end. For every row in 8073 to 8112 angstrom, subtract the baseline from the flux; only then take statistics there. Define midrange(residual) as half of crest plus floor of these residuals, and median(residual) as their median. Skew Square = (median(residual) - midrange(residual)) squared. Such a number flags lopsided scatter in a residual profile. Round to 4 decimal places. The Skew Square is 0.0003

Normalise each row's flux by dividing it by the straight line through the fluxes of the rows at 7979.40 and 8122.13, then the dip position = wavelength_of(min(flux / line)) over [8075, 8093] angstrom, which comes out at 8084.82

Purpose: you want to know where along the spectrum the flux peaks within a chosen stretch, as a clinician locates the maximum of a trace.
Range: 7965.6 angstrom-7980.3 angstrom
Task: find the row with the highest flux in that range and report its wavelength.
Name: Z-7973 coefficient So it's 7977.56 angstrom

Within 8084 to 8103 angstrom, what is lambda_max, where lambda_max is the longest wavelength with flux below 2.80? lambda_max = 8090.40 angstrom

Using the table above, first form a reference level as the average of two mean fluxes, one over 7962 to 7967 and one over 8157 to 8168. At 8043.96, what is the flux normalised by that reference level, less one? -0.03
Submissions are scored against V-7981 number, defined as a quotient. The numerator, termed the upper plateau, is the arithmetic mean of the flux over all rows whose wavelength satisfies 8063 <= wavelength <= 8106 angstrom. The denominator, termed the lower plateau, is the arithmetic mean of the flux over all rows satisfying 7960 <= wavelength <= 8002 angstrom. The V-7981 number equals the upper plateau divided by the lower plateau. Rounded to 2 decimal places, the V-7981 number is 0.95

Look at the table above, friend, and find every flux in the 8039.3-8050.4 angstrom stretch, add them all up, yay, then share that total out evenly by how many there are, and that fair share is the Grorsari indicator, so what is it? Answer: 2.78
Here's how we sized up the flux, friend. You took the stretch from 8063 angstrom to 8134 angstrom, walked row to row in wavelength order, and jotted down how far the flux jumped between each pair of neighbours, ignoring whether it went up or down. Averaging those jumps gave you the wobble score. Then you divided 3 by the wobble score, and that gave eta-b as 159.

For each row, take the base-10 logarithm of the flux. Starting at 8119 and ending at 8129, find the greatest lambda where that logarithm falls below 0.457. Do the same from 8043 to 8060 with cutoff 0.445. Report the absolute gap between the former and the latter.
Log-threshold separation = 69.0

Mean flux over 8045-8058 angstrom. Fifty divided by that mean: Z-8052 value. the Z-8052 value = 18.8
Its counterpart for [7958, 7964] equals 17.3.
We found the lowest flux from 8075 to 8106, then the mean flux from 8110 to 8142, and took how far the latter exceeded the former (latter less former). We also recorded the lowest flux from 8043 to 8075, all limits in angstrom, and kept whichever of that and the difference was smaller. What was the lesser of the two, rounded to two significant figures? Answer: 0.17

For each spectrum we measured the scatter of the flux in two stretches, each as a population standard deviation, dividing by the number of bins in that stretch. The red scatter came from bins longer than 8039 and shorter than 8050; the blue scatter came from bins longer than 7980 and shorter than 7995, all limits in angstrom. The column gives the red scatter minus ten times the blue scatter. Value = -0.35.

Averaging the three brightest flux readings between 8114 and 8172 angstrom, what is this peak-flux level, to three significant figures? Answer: 2.96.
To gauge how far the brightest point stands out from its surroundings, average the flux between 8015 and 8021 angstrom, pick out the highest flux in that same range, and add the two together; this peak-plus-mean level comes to 5.84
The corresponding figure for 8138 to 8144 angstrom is 5.44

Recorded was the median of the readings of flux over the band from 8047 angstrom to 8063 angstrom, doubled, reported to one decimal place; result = 5.2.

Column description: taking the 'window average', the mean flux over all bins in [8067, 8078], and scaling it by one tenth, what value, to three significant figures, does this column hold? 0.277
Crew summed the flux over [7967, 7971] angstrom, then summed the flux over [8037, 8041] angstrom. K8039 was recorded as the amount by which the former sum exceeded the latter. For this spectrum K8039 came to 0.31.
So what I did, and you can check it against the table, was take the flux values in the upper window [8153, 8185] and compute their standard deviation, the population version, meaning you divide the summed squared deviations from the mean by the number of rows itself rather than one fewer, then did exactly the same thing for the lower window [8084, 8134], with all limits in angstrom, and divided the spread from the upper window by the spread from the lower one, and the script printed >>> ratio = 1.23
